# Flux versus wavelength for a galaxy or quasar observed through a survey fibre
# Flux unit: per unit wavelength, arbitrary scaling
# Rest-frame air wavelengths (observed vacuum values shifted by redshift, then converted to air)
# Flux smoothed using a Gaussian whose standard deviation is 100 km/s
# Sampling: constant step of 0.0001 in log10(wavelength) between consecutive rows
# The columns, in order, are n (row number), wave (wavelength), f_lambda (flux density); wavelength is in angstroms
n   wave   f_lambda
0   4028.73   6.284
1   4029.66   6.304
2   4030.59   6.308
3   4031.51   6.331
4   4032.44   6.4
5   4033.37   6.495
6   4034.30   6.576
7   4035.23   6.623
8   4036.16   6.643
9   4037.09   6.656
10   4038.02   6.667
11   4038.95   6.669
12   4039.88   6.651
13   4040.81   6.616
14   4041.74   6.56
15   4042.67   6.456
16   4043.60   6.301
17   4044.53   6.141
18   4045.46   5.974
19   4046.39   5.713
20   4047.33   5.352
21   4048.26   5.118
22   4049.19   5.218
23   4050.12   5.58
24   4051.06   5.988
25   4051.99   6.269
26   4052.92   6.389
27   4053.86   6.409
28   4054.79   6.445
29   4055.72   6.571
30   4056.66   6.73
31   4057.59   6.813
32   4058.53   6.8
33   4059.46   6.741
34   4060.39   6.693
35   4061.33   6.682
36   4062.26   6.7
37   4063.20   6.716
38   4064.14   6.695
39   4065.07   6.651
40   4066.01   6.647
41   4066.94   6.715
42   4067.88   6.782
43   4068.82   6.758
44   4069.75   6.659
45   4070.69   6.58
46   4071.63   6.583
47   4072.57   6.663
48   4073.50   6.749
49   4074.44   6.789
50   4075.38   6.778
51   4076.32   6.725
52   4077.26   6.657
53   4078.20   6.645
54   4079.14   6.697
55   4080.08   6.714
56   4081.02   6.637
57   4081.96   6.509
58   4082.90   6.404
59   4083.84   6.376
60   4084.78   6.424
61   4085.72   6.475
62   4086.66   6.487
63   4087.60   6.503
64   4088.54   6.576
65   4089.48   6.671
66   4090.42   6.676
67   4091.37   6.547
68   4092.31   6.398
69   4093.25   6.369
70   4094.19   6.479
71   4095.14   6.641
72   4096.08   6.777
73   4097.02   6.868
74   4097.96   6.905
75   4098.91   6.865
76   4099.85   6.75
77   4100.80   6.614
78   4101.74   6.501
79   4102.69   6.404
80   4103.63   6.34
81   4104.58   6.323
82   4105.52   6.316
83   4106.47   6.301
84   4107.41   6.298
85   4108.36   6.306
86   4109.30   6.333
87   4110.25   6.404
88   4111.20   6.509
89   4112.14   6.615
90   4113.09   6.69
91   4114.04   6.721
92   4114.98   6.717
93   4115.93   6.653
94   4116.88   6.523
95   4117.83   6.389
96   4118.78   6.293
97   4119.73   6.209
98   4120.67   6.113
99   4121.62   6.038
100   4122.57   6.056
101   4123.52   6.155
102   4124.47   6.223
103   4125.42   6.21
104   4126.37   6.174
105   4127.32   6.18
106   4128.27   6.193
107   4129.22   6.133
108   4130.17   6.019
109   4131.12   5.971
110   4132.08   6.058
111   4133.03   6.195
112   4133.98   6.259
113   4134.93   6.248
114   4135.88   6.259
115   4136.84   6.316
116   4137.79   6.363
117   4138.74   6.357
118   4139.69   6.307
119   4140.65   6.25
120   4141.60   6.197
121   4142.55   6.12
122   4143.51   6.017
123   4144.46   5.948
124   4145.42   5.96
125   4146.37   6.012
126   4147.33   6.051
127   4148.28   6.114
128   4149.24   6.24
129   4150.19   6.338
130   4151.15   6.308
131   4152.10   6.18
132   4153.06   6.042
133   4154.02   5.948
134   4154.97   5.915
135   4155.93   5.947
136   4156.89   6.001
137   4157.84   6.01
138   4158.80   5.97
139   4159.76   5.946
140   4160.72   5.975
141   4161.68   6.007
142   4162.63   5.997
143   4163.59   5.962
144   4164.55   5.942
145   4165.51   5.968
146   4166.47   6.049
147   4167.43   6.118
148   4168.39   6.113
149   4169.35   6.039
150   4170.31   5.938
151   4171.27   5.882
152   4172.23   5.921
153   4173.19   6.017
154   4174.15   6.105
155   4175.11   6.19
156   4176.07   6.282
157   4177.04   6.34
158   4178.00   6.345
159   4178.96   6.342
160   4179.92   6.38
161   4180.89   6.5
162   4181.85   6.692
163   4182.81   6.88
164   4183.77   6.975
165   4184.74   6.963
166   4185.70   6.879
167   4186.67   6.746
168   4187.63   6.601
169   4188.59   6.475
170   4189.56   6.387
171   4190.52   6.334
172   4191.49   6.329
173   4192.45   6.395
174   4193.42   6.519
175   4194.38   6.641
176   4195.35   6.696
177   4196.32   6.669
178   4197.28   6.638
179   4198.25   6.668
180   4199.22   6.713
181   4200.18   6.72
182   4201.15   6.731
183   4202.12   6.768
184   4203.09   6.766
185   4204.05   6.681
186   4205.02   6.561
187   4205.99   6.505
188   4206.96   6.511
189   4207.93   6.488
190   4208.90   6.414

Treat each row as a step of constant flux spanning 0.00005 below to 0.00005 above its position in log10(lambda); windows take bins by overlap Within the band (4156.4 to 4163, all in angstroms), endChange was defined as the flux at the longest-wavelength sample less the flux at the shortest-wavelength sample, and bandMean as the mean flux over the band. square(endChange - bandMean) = 36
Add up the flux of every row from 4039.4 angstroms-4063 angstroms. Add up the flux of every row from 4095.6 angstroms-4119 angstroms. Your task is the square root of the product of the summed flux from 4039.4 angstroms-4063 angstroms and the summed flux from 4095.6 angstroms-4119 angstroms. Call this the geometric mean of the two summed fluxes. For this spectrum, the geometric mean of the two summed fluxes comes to 160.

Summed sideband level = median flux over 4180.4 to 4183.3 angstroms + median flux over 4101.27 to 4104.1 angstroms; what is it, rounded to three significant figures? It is 13.1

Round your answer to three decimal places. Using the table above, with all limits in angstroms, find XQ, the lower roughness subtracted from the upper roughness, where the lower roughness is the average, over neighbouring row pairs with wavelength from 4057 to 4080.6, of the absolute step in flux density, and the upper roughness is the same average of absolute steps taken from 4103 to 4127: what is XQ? 0.016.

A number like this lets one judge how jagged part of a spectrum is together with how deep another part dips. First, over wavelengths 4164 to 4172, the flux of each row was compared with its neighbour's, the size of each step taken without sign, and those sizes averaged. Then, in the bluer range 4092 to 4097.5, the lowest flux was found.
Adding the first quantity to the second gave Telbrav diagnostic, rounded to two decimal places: 6.43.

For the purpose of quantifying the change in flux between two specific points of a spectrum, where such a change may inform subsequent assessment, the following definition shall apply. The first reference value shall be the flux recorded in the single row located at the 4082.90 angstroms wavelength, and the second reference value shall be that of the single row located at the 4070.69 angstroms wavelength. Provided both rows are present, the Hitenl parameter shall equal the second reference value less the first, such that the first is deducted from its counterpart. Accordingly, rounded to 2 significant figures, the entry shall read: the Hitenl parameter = 0.18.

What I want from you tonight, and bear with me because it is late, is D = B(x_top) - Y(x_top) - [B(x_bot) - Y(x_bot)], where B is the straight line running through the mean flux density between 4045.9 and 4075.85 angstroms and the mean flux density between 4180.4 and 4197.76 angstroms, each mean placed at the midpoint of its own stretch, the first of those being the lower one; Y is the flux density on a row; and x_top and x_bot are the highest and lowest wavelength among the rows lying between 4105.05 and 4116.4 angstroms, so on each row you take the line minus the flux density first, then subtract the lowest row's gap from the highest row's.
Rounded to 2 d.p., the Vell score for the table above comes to -0.32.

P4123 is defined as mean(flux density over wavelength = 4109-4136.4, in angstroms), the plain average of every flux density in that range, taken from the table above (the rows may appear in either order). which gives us 6.29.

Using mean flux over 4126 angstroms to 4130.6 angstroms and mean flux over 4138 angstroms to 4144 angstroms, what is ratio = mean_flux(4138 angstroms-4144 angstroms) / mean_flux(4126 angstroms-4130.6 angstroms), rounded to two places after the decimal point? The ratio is 1.01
